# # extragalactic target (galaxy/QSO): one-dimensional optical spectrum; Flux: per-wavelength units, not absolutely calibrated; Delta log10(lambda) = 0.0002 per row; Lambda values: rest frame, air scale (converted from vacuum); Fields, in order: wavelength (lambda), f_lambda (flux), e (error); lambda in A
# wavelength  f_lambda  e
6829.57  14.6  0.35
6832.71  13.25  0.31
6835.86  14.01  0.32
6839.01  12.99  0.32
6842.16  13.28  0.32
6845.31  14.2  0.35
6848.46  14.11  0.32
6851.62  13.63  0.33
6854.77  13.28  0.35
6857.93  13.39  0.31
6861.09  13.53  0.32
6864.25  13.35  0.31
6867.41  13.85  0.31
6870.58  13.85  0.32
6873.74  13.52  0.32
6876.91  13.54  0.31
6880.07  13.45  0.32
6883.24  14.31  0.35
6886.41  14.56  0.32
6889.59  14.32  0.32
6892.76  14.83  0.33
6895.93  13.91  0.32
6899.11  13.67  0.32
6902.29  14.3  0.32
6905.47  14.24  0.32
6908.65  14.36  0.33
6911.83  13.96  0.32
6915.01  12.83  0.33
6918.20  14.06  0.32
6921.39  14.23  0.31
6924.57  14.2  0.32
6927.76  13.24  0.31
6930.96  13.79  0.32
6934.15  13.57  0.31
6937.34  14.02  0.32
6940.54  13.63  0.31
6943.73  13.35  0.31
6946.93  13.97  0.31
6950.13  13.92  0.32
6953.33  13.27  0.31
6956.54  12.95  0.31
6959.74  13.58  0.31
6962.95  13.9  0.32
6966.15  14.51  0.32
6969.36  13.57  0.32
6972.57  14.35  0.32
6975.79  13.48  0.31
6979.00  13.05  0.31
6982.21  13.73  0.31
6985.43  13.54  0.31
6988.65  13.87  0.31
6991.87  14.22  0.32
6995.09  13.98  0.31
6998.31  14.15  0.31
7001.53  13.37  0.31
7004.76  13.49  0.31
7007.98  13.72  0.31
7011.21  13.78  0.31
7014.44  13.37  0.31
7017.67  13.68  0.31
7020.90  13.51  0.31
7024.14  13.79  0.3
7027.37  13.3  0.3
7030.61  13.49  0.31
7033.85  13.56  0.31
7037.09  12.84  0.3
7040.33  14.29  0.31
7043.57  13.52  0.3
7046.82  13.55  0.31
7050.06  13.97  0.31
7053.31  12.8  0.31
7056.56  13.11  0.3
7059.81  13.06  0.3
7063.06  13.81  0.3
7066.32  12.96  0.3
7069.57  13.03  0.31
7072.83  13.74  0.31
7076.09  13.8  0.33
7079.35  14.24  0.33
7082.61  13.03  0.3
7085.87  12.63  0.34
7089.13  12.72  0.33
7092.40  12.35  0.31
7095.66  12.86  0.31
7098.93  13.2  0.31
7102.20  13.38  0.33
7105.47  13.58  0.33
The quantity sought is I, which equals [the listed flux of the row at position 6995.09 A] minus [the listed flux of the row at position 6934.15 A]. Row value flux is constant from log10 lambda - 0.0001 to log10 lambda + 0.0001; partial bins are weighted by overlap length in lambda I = 0.4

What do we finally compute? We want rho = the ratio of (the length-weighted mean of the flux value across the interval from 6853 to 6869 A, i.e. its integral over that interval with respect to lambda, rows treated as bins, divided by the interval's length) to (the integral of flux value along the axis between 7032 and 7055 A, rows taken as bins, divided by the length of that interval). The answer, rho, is 1.00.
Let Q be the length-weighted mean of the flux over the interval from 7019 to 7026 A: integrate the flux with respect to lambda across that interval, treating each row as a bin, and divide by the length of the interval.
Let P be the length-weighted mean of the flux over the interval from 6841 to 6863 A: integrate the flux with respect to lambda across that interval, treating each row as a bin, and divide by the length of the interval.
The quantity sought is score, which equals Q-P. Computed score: 0.01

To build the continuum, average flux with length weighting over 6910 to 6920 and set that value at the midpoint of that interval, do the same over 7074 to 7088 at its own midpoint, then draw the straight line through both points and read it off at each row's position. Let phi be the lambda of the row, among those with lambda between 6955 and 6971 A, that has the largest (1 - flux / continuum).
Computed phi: 6956.54 A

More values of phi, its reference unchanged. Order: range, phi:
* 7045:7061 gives 7053.31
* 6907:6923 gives 6915.01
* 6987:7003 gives 7001.53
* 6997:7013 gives 7001.53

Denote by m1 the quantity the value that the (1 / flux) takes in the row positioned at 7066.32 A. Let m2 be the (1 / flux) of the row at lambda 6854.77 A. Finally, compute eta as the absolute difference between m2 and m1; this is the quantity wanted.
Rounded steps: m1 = 0.0772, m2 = 0.075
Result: 0.0019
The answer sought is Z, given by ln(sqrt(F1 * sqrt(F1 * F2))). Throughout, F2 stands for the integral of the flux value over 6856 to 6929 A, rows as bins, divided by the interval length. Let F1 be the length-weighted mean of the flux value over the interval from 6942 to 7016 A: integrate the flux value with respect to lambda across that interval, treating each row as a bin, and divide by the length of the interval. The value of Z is 2.621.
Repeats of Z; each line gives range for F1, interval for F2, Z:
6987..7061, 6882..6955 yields 2.615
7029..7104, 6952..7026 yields 2.595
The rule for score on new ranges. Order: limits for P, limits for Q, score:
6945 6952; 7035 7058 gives -0.44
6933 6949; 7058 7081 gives -0.21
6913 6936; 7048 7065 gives -0.37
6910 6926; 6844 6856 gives -0.05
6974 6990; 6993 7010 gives 0.23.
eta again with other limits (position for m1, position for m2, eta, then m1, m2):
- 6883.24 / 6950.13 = 0.0020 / 0.0699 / 0.072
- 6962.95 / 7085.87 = 0.0072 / 0.0719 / 0.079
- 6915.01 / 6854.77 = 0.0026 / 0.0779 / 0.075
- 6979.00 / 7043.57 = 0.0027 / 0.0766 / 0.074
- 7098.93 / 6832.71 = 0.0003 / 0.0758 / 0.075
